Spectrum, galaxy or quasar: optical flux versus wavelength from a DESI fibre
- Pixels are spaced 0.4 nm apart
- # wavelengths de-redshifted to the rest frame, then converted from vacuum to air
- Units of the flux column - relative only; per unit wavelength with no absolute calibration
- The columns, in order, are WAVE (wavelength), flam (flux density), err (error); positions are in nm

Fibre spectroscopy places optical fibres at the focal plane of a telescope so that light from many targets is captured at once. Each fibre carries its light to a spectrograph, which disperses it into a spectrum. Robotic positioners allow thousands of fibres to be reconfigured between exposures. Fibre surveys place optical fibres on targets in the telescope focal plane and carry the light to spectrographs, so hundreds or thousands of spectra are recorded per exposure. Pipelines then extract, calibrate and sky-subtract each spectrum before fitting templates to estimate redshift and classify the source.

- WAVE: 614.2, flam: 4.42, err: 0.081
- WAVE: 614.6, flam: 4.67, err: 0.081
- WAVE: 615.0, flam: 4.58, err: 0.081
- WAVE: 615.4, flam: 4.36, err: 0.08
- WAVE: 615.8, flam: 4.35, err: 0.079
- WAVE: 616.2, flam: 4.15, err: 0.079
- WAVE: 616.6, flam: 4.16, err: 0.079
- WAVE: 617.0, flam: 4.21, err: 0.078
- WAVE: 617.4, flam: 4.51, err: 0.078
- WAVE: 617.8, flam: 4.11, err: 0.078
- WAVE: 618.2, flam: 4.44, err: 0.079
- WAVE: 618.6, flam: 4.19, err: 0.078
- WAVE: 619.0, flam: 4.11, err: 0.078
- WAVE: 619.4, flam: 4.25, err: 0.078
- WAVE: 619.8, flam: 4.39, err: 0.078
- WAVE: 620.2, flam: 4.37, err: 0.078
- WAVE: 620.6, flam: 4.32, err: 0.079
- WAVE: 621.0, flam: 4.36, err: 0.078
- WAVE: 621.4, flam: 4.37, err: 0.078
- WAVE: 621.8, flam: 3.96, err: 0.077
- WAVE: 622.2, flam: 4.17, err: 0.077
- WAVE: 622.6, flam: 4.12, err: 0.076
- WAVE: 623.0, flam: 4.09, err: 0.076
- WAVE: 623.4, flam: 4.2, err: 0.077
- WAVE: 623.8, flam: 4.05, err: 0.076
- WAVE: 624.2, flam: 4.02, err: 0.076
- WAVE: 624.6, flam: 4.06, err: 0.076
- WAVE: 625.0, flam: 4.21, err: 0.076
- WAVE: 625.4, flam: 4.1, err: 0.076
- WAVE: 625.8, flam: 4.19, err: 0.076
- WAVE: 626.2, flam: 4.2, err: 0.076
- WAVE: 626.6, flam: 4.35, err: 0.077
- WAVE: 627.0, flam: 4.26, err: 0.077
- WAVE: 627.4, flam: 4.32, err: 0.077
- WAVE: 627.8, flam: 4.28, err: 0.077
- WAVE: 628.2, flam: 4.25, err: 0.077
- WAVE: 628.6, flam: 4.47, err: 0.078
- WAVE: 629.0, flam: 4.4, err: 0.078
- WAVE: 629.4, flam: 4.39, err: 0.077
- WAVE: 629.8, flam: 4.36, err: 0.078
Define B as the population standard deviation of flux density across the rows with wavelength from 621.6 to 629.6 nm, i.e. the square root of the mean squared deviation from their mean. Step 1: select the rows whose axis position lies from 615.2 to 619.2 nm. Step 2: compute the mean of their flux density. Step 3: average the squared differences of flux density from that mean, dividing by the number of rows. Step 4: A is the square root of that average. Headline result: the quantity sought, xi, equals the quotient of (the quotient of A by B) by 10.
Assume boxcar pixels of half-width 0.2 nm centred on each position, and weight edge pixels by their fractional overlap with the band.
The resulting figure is 0.102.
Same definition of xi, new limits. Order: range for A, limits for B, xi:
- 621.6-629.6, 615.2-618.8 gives 0.100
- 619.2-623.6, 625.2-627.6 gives 0.160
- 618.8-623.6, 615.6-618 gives 0.096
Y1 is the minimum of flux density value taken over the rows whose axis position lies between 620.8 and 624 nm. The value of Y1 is 3.96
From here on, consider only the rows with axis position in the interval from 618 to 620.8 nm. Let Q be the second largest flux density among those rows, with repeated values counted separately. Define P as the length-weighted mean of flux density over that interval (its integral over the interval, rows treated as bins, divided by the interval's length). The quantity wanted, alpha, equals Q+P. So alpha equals 8.69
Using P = 4.30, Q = 4.39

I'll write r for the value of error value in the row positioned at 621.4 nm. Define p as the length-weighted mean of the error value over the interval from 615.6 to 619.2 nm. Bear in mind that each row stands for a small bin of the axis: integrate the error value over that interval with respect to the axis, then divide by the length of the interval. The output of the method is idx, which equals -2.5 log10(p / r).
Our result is -0.006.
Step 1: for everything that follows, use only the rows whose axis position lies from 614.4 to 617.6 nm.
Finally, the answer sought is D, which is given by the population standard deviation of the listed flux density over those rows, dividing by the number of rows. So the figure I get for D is 0.184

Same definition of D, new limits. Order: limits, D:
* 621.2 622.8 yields 0.146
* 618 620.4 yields 0.118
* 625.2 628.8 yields 0.100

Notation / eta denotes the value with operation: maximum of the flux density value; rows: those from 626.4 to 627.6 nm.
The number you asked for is 4.35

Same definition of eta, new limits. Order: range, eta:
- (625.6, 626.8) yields 4.35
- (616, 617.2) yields 4.21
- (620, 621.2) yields 4.37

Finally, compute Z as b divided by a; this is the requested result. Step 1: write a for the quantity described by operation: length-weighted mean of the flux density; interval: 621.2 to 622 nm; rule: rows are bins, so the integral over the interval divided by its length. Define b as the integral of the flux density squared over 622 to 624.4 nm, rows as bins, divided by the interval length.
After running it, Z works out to 4.05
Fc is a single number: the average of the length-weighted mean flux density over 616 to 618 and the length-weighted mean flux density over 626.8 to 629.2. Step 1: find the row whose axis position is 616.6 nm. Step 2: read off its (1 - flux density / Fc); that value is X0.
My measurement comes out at 0.03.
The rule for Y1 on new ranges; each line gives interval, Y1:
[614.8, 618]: 4.11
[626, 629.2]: 4.2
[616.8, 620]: 4.11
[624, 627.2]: 4.02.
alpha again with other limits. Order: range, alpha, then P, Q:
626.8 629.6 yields 8.74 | 4.34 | 4.4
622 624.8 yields 8.27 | 4.10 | 4.17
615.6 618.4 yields 8.72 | 4.28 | 4.44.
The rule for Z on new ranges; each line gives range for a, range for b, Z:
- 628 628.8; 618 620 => 4.20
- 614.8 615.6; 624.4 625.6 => 3.80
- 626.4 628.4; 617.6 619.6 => 4.15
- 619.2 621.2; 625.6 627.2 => 4.16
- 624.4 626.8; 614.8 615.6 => 4.78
